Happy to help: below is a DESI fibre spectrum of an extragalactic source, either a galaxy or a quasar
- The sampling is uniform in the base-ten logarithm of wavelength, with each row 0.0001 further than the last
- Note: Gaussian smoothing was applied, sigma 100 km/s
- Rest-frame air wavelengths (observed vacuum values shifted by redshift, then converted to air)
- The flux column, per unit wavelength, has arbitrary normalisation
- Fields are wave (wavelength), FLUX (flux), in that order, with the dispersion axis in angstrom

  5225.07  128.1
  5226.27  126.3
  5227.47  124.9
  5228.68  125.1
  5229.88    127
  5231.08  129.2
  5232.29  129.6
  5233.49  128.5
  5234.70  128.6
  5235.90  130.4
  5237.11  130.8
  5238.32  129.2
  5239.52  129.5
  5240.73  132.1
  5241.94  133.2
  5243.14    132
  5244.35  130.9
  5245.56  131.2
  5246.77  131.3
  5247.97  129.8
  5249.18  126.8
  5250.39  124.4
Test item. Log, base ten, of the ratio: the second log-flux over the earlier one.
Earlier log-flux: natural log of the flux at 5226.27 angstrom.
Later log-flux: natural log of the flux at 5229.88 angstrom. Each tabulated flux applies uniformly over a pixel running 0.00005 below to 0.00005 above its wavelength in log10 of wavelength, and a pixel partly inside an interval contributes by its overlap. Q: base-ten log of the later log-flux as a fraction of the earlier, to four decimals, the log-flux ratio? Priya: 0.0005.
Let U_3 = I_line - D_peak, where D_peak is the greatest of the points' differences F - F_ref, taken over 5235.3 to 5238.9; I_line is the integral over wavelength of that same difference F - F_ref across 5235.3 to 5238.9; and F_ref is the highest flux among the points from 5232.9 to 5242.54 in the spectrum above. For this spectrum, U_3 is -9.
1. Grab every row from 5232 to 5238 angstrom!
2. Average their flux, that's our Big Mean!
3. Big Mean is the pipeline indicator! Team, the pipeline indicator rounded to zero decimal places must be 130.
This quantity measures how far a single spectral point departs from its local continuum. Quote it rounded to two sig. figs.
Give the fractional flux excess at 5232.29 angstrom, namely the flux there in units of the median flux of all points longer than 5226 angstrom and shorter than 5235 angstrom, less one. 0.014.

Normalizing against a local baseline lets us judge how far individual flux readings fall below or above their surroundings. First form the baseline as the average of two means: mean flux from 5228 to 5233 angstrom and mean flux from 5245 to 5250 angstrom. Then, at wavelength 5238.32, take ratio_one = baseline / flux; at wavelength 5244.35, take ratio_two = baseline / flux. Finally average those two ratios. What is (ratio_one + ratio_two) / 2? 0.99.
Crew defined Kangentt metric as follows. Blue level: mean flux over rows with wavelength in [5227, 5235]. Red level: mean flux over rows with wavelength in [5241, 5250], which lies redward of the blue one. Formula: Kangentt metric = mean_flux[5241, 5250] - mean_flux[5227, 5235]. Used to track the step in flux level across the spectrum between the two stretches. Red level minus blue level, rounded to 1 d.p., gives 3.2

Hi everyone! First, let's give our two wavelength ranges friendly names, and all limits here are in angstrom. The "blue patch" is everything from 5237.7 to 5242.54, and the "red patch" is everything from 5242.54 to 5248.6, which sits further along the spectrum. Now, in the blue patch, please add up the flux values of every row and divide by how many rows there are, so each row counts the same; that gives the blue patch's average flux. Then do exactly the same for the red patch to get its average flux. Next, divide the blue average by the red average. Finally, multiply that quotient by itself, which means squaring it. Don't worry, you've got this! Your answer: 1.00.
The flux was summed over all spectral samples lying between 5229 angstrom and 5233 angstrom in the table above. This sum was 386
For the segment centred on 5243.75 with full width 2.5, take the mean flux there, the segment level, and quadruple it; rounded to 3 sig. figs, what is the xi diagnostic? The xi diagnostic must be 526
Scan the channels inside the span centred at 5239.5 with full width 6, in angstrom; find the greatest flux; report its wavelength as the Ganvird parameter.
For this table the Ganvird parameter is 5241.94 angstrom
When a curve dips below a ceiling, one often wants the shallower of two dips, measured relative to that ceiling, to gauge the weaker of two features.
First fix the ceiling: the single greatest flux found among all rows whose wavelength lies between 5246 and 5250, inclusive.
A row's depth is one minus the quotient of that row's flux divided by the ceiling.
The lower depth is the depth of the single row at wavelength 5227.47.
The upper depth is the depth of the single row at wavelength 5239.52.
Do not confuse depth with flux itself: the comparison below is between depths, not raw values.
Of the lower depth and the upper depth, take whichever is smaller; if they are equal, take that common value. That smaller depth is 0.014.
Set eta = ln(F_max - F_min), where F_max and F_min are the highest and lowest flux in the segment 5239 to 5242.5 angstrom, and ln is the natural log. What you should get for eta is 1.3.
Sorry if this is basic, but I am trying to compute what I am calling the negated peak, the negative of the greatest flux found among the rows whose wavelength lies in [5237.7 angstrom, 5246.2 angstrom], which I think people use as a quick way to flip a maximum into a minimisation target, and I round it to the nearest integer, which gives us -133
